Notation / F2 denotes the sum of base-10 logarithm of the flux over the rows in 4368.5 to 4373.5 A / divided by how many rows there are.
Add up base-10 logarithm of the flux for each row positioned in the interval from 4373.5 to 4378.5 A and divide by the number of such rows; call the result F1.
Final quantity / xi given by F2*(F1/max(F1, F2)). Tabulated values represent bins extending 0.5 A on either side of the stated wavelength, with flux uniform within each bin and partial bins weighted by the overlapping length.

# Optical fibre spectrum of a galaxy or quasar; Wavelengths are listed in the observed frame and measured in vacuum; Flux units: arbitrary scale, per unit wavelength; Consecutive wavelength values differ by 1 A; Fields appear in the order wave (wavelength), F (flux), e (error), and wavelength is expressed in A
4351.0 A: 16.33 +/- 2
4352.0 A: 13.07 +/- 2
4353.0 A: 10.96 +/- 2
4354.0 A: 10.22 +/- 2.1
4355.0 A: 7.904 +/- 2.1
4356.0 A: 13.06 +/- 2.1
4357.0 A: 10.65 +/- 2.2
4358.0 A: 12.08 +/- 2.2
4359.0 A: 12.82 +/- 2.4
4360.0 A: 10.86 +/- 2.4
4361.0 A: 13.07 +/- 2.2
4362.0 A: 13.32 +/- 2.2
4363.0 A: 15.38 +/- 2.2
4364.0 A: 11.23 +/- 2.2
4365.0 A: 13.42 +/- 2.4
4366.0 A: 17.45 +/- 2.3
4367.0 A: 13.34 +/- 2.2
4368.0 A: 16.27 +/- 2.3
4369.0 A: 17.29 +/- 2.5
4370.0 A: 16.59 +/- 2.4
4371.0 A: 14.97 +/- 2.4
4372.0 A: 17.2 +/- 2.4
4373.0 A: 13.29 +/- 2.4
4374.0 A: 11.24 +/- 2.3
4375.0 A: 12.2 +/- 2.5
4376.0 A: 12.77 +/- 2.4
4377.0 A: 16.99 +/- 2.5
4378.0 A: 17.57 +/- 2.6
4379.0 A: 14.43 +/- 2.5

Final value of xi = 1.14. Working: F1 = 1.14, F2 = 1.20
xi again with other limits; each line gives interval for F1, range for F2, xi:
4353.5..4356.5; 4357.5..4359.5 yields 1.01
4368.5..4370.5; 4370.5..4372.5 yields 1.21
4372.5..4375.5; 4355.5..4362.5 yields 1.09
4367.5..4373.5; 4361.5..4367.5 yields 1.14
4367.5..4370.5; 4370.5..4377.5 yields 1.14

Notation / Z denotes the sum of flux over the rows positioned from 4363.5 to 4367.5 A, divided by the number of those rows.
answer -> 13.9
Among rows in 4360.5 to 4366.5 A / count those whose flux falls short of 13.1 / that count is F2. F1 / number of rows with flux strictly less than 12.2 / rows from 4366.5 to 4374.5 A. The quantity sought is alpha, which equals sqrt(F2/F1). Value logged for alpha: 1.4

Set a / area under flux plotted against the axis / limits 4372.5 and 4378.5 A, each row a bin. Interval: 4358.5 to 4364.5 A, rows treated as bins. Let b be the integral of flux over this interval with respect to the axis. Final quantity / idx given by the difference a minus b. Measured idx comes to 7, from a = 84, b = 76.7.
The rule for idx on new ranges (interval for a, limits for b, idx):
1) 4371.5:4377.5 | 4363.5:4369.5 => -5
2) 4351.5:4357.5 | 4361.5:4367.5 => -18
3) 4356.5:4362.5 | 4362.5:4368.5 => -14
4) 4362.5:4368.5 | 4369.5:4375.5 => 2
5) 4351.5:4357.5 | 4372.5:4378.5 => -18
